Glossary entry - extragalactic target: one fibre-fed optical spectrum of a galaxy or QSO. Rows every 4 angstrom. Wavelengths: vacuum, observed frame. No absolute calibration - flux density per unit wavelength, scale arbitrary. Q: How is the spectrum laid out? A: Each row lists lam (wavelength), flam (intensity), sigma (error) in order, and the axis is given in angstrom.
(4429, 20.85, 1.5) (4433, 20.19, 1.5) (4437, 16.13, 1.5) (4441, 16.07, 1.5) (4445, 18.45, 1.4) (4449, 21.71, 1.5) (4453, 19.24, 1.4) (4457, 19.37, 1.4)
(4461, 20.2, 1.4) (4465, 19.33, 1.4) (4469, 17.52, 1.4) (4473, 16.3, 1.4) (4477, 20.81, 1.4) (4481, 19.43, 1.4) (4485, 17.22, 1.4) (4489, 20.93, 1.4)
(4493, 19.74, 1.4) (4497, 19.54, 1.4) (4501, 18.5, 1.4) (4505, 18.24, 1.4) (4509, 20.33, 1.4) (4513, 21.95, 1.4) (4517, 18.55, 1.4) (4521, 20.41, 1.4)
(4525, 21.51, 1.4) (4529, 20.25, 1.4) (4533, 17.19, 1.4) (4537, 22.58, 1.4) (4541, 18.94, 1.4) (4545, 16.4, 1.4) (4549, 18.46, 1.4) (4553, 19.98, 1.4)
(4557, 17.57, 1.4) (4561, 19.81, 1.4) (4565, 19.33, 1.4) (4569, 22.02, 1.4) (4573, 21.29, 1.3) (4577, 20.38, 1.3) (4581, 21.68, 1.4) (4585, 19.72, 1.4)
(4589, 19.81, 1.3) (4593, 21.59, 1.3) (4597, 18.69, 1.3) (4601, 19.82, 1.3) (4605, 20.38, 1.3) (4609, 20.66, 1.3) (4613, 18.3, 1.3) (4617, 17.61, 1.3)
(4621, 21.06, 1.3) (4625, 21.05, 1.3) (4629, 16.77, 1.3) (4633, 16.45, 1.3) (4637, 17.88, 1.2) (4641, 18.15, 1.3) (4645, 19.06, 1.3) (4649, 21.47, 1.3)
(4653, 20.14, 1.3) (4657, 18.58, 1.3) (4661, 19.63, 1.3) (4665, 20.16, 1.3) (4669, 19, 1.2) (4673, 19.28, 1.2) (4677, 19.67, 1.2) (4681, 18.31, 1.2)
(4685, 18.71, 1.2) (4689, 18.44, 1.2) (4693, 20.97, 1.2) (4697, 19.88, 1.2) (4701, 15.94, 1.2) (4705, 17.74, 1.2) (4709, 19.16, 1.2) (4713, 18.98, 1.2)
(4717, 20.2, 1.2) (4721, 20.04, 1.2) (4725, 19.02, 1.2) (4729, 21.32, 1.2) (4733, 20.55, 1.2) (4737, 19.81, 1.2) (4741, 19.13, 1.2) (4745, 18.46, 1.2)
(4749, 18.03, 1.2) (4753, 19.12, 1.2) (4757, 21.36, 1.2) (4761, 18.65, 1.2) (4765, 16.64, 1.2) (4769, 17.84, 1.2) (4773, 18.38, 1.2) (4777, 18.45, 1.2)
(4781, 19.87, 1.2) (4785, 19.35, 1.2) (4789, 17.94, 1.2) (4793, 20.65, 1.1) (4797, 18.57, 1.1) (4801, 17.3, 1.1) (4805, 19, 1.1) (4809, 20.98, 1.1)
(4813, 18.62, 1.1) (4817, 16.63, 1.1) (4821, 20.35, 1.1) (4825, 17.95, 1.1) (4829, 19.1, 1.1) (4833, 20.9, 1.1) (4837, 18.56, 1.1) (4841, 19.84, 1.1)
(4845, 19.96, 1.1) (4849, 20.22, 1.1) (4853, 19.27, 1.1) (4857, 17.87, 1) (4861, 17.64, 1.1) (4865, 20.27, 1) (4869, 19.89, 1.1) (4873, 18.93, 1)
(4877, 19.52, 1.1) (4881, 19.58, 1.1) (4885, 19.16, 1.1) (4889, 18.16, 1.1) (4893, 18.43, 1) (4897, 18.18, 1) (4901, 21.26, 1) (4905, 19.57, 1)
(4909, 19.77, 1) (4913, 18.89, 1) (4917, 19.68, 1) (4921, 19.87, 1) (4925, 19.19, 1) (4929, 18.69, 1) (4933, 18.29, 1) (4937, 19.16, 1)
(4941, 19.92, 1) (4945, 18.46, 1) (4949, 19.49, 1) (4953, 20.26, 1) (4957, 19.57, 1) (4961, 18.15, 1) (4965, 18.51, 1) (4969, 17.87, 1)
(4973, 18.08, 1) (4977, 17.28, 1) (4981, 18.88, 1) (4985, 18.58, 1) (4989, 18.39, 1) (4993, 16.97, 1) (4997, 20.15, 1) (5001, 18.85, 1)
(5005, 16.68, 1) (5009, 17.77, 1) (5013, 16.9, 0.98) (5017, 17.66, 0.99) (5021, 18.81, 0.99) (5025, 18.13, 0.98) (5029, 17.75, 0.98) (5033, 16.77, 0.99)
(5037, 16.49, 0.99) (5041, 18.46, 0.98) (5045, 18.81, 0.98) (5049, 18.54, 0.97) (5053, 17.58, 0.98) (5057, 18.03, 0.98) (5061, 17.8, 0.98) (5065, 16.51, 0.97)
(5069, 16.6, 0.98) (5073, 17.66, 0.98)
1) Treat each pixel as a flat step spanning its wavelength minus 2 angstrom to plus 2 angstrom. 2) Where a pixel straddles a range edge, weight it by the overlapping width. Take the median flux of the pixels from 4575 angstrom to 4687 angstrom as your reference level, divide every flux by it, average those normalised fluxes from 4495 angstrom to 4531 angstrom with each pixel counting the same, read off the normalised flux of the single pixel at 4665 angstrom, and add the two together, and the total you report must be 2.04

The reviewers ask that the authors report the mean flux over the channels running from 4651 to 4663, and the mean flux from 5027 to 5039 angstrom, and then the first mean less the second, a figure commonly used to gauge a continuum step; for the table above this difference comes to 2.4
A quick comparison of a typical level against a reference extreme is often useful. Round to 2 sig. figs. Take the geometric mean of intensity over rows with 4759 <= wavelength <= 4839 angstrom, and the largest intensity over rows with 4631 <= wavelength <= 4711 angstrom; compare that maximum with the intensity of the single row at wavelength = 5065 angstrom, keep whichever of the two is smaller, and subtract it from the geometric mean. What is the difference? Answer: 2.2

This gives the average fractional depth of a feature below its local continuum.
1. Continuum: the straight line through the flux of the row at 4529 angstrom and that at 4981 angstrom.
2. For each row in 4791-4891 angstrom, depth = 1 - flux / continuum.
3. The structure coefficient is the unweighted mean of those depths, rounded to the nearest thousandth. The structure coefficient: 0.008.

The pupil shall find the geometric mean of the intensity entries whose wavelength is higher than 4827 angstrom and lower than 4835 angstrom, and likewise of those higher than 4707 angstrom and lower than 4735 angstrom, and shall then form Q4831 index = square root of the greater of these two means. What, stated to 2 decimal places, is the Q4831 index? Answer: 4.47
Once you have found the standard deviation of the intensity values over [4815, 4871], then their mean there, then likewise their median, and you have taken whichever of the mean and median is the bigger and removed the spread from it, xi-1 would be 18.3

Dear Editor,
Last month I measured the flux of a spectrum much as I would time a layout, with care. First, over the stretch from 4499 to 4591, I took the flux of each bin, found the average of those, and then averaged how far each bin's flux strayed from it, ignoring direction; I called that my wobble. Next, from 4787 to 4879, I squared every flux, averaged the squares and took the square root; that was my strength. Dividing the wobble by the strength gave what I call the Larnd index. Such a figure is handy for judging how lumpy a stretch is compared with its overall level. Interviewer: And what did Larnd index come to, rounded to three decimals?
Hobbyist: 0.068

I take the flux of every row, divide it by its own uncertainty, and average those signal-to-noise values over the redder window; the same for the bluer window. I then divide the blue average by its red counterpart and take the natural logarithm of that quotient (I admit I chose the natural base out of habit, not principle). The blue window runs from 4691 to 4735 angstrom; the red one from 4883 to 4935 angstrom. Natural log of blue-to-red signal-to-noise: -0.15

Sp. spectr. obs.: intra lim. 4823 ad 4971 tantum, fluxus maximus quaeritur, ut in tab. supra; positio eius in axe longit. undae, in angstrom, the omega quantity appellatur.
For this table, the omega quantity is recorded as 4901 angstrom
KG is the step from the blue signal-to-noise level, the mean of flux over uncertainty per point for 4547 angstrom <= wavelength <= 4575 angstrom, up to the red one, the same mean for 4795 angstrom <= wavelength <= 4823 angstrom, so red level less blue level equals 2.8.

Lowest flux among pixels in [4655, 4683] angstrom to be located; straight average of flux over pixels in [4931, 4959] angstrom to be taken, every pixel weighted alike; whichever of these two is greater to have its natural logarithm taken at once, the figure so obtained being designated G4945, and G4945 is 2.96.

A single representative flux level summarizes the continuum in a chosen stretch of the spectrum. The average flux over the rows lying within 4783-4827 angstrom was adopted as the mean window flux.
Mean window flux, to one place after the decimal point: 18.8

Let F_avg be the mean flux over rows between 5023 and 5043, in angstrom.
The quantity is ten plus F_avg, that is 27.5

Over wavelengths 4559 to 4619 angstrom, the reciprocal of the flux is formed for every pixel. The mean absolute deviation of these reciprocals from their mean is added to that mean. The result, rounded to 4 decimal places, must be 0.0525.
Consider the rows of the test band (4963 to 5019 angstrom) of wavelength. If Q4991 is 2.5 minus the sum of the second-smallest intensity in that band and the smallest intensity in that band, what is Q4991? -31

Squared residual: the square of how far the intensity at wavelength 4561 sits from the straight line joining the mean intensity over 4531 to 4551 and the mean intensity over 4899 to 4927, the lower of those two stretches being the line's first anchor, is 1.1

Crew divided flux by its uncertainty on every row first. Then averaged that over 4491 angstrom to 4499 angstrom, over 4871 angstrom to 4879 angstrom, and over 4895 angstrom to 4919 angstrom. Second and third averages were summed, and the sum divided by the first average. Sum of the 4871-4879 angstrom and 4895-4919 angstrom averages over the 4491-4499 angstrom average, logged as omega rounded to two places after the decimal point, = 2.70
